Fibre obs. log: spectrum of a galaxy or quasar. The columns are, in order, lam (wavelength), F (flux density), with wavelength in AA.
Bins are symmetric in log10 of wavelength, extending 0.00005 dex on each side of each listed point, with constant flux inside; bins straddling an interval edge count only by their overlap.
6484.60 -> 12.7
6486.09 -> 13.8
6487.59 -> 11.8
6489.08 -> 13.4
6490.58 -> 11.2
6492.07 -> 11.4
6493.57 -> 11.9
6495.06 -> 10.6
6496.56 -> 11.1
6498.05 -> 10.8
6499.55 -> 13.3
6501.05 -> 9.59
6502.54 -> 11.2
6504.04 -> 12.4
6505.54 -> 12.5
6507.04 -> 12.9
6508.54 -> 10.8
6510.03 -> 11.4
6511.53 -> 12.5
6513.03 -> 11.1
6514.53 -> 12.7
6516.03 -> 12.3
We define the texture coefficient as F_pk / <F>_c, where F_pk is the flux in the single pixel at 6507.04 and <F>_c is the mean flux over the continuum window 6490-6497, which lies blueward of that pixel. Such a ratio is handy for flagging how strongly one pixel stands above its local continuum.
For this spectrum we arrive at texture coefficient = 1.15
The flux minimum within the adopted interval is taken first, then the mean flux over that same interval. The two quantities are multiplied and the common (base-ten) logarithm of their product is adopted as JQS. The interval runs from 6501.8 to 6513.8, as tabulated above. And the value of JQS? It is 2.11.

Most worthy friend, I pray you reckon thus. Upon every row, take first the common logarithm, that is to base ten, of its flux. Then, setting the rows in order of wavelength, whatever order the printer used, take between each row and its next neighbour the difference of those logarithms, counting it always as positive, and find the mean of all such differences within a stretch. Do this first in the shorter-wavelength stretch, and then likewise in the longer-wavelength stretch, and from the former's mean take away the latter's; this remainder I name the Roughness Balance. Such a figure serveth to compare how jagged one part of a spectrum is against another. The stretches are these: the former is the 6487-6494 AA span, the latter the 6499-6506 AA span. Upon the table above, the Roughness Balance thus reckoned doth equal -0.024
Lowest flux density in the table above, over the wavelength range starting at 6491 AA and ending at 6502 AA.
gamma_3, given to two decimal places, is 9.59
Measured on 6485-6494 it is 11.20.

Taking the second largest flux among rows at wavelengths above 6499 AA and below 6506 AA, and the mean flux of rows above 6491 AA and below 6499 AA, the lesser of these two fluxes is 11.2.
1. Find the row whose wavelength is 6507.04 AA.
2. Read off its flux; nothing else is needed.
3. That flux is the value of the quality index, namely 12.9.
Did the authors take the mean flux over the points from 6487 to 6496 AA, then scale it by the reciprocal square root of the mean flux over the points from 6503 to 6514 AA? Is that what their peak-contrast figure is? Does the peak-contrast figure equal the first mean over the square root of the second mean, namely 3.39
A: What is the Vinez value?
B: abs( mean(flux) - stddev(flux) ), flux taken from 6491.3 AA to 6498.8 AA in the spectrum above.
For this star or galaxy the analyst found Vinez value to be 10.7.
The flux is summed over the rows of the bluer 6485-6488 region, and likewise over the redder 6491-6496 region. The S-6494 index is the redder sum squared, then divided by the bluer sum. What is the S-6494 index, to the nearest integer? 45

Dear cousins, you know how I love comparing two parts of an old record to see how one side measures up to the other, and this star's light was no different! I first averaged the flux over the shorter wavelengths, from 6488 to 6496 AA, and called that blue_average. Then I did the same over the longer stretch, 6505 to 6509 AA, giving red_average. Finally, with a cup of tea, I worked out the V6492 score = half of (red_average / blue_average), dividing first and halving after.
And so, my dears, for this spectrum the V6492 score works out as 0.52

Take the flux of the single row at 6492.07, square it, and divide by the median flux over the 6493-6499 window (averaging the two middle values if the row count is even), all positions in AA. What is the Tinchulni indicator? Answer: 11.9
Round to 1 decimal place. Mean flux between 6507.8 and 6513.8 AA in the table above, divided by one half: 22.9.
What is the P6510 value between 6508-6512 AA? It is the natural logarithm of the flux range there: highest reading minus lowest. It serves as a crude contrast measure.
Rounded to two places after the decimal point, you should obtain 0.53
